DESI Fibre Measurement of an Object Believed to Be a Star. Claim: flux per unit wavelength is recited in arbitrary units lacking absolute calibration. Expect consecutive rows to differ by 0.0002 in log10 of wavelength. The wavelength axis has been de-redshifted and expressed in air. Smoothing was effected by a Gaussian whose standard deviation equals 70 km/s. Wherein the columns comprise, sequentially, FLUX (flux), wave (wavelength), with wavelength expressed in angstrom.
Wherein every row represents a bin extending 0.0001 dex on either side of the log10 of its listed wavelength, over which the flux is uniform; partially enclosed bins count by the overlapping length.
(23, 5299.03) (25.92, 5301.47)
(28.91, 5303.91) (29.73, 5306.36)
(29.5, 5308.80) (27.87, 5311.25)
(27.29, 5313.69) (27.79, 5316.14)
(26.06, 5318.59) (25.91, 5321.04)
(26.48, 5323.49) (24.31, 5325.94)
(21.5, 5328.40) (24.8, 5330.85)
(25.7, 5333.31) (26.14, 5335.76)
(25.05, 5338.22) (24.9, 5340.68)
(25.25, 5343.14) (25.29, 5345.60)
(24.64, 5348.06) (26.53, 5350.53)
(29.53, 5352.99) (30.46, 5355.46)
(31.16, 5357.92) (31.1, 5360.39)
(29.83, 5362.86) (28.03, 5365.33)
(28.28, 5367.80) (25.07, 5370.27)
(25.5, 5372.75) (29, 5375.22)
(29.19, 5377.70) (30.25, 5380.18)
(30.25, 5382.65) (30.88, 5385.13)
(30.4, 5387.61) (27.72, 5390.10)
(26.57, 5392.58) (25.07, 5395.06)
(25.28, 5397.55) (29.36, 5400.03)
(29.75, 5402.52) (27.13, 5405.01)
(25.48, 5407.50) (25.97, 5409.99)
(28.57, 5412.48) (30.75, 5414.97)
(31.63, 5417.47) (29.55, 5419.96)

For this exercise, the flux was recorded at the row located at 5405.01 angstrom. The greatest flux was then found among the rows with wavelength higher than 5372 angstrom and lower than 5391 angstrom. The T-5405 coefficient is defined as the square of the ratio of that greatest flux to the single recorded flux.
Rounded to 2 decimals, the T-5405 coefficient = 1.30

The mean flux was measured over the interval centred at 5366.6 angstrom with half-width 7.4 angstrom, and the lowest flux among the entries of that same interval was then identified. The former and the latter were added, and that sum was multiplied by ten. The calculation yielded 530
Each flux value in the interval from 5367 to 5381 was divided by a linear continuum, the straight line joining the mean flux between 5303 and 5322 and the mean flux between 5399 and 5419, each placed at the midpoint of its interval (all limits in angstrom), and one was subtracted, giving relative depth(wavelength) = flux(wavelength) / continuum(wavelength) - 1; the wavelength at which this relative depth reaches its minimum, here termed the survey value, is 5370.27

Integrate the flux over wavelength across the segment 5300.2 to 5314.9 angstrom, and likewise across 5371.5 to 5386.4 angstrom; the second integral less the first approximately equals 20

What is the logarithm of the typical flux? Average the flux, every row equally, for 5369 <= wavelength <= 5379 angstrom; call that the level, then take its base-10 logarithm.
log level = 1.43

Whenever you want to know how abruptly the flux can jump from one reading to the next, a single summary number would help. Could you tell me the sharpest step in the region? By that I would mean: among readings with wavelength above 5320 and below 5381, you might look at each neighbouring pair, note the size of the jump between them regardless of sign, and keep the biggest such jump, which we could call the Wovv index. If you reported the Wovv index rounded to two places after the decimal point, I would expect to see 3.50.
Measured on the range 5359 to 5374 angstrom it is 3.21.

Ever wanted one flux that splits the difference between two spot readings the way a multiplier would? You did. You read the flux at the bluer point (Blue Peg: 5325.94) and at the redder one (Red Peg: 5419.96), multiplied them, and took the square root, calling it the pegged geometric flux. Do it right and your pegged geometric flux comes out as 26.8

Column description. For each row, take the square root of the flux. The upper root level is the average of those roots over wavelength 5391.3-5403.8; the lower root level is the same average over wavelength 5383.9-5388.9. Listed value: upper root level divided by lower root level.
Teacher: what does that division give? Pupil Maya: 0.94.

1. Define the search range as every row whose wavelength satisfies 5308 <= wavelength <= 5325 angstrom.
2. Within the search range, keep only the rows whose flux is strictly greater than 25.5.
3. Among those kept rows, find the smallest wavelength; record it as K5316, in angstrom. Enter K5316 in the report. 5308.80 angstrom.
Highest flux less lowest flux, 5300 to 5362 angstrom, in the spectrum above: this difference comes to 9.7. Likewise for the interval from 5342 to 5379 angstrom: 6.5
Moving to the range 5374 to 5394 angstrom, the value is 4.3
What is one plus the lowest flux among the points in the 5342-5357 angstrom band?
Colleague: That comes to 25.6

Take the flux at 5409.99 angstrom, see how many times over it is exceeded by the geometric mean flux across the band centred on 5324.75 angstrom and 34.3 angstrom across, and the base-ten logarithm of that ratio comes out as 0.00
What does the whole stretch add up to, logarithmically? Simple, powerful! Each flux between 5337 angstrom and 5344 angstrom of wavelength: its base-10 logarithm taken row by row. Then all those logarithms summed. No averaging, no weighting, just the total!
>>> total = 4.20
